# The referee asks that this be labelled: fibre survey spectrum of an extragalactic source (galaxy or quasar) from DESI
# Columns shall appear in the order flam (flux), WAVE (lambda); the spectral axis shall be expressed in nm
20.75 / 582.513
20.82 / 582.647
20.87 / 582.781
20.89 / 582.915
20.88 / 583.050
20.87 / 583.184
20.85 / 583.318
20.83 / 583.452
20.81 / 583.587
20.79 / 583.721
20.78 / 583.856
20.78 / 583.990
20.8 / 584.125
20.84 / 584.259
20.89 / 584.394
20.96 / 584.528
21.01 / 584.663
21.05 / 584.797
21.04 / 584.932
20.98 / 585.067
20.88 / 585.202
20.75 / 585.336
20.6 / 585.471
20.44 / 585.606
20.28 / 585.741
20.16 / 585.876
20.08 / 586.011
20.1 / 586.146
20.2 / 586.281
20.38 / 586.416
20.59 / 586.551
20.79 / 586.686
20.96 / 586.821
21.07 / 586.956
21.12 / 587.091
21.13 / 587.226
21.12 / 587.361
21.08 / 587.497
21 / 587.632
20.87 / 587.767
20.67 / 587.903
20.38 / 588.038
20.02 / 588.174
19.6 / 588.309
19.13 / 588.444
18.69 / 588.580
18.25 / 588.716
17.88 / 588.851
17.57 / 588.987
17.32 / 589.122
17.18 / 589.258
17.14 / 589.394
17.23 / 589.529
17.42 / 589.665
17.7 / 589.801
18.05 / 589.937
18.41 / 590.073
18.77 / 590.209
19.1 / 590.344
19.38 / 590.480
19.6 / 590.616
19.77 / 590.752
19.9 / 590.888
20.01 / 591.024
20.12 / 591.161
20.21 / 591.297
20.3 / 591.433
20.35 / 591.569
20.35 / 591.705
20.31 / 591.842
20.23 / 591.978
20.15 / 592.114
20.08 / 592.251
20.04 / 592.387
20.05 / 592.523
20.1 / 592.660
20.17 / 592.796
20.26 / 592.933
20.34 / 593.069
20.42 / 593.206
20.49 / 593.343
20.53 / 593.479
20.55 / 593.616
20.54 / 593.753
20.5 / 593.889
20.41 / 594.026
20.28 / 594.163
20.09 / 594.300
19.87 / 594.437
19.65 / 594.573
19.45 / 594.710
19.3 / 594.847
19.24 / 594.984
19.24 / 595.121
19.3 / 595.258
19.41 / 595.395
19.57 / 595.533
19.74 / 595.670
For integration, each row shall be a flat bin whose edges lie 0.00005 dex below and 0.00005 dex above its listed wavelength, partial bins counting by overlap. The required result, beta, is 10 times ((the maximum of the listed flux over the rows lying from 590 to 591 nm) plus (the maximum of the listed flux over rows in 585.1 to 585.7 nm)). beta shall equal 408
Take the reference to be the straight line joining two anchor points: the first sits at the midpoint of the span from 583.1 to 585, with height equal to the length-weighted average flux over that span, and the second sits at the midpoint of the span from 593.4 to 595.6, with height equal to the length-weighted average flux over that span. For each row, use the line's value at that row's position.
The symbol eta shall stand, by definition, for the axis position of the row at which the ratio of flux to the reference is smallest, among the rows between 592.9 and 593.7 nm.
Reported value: 592.933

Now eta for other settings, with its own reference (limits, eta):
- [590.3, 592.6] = 590.344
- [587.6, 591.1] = 589.394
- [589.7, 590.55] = 589.801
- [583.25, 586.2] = 586.011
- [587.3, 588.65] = 588.580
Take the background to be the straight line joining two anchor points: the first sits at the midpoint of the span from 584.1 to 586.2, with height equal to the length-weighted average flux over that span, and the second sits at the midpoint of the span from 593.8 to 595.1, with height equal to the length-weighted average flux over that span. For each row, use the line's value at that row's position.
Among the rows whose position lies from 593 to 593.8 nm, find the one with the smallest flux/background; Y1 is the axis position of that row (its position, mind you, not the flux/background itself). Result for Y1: 593.069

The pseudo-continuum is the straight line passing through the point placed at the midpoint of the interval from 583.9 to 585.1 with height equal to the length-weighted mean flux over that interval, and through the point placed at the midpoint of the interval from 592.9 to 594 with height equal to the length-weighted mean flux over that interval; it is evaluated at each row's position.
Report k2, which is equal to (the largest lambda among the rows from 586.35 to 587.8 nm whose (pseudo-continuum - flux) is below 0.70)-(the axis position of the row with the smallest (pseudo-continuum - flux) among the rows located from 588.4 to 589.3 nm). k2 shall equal -0.68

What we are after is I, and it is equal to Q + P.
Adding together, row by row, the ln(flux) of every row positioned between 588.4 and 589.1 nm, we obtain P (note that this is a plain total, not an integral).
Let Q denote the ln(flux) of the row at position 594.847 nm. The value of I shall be 17.5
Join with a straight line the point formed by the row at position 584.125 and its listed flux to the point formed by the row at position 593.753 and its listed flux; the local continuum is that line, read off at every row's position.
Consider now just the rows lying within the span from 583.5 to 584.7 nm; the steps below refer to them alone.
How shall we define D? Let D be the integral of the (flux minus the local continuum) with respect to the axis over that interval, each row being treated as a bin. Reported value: 0.1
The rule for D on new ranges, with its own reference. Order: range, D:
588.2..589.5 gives -3.3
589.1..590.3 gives -3.5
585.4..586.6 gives -0.5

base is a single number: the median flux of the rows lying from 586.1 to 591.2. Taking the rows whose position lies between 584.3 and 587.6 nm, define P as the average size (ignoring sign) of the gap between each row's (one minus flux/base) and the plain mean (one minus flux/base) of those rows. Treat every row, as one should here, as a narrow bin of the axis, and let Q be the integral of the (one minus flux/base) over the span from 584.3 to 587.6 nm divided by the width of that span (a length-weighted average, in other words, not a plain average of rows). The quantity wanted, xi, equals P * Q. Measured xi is -0.0007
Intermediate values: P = 0.016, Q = -0.05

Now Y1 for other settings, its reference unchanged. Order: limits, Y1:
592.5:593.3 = 592.523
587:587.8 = 587.767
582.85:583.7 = 583.587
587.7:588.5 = 588.444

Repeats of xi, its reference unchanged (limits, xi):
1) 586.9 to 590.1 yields 0.0024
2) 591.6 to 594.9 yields -0.0002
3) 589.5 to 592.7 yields 0.0007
